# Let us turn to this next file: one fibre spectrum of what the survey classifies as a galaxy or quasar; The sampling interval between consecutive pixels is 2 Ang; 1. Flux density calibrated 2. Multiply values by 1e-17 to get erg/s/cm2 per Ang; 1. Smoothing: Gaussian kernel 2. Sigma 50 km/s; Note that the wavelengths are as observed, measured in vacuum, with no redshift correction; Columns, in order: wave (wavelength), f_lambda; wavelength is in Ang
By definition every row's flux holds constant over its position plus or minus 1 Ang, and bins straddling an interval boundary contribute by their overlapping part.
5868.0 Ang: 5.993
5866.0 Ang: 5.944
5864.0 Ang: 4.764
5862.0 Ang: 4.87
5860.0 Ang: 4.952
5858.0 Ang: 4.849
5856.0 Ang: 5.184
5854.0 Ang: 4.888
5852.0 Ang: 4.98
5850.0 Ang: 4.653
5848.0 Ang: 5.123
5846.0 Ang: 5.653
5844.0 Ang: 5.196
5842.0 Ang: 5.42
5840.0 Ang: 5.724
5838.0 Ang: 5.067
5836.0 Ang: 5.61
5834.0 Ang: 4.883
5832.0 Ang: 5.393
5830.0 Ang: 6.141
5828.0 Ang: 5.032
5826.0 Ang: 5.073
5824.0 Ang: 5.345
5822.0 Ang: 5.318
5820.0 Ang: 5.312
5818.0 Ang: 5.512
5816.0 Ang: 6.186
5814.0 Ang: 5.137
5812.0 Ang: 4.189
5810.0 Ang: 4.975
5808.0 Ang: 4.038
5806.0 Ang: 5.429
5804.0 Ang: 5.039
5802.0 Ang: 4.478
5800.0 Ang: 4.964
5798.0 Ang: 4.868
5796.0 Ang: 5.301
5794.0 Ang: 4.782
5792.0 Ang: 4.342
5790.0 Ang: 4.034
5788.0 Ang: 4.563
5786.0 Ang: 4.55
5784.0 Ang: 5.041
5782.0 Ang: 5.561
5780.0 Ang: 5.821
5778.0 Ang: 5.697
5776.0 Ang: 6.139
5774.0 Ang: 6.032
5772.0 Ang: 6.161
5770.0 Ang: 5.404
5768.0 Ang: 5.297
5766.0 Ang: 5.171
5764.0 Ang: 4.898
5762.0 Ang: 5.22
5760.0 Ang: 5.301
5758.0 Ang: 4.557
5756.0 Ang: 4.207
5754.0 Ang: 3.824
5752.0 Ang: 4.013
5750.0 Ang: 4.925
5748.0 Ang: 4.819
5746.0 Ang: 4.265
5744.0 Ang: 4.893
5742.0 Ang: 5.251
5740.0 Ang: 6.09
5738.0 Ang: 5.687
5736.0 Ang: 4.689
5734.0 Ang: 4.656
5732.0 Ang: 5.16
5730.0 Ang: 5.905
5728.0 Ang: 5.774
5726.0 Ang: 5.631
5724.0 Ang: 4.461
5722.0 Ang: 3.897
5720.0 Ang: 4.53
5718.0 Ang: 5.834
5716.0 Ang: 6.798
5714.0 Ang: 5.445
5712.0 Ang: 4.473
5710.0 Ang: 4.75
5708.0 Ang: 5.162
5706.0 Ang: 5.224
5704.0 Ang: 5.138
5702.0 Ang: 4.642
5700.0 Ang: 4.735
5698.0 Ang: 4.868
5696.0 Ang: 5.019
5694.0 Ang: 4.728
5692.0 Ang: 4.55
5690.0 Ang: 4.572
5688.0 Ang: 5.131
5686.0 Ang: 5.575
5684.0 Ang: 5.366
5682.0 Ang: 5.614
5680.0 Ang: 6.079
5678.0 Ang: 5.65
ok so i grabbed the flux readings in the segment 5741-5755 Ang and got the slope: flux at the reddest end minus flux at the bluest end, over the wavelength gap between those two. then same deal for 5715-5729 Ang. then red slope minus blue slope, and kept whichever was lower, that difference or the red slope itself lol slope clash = -0.119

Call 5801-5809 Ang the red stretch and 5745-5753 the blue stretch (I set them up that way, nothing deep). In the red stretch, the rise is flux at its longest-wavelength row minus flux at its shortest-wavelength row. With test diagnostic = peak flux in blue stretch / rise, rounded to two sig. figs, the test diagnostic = -11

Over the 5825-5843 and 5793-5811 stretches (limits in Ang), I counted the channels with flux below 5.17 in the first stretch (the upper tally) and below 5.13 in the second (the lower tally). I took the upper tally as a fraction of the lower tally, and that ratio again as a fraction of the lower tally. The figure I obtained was 0.08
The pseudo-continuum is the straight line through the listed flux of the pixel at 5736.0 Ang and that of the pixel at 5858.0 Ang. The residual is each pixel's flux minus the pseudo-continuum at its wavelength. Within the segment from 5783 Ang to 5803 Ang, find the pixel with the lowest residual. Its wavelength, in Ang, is 5790.0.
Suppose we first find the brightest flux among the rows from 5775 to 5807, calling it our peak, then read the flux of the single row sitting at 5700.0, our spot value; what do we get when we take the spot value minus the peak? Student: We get -1.4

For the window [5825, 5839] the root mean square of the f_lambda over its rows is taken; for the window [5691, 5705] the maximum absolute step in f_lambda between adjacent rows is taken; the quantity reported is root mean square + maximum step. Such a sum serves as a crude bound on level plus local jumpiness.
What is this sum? 5.83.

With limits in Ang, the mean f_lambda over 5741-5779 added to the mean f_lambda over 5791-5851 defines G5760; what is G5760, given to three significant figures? 10.2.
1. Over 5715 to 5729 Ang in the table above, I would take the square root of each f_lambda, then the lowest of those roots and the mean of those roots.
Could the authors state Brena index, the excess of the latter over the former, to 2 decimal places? 0.31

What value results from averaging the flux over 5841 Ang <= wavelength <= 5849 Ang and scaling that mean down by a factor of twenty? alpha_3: 0.267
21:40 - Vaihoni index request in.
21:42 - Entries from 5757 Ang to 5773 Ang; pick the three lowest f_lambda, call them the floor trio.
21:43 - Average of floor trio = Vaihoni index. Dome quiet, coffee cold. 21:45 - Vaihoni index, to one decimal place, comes 4.9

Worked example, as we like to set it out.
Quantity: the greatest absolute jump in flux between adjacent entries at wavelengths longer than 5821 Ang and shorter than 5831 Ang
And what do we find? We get 1.11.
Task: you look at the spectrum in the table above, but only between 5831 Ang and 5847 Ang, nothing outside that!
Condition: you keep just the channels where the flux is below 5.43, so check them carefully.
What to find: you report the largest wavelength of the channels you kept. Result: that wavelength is 5844.0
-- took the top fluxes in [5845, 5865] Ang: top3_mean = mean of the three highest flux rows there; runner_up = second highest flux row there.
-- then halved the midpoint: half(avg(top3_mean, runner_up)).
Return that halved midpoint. 2.63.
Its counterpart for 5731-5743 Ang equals 2.84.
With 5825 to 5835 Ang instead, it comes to 2.73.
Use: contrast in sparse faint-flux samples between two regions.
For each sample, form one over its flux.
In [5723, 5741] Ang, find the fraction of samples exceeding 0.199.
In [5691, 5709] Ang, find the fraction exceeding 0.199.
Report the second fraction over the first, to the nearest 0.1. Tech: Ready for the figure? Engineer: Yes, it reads 2.0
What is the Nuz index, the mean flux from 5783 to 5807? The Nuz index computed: 4.78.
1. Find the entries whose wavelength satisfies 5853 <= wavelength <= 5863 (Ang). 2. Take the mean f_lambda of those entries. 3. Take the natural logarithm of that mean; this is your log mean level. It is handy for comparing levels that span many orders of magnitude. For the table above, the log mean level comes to 1.60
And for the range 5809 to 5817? 1.63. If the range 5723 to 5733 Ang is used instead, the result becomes 1.68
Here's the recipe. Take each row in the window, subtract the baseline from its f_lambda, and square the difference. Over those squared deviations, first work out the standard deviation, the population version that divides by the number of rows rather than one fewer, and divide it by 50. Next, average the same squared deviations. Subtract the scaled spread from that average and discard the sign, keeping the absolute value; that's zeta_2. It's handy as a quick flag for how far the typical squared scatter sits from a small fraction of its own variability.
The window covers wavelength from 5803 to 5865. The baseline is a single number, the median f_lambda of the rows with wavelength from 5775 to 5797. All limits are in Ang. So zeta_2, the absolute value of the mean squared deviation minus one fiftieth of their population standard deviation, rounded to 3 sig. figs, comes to 0.210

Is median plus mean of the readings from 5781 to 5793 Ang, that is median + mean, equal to 9.2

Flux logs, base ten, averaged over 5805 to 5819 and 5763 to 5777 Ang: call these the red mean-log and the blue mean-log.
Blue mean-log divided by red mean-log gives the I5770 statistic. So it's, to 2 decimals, 1.06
